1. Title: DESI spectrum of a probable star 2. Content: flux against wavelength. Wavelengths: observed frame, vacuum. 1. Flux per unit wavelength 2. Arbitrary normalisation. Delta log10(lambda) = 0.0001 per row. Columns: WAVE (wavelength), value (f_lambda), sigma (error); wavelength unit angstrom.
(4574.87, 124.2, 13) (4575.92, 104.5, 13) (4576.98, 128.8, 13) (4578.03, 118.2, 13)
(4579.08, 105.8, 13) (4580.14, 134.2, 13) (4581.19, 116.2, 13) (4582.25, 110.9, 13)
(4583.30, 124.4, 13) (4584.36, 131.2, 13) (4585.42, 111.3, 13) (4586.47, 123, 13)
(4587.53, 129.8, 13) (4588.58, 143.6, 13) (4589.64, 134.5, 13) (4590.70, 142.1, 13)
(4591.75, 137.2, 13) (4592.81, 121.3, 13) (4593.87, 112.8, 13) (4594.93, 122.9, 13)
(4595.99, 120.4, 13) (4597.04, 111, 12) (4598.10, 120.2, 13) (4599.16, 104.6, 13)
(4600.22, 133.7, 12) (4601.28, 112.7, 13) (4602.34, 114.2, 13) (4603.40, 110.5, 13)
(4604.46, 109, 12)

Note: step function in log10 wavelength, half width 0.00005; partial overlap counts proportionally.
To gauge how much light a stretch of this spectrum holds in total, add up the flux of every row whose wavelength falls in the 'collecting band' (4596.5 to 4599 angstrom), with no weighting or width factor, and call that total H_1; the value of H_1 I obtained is 231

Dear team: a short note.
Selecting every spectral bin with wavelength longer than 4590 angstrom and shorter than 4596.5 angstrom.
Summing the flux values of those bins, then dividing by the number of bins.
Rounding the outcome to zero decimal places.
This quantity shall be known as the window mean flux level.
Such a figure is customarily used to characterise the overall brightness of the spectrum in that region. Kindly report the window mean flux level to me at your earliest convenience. 126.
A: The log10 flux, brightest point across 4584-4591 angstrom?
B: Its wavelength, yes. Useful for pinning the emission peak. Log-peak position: 4588.58 angstrom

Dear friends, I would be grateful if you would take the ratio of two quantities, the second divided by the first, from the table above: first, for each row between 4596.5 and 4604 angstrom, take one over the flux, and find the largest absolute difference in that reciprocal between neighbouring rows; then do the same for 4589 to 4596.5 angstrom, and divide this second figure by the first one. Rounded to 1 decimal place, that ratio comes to 0.5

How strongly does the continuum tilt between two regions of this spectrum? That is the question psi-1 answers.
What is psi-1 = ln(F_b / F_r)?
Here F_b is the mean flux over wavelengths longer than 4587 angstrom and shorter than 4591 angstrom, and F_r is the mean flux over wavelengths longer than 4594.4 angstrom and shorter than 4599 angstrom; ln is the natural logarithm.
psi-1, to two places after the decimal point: 0.15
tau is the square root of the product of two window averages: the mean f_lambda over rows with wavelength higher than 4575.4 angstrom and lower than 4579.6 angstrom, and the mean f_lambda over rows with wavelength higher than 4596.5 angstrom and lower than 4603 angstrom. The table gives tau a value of 115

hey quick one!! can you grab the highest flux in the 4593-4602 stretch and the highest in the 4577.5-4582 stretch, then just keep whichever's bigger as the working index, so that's 134.2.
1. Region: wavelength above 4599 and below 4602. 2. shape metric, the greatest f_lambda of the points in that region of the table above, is 133.7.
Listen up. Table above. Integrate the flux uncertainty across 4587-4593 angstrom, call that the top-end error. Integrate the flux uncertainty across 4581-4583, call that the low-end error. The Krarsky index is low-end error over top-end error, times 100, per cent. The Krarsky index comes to 33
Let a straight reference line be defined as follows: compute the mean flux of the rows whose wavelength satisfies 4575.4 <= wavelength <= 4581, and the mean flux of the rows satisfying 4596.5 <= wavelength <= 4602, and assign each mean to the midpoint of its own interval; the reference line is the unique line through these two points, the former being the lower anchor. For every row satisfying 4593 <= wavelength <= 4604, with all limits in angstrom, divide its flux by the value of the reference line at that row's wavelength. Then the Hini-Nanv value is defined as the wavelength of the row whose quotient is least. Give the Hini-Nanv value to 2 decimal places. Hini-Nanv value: 4599.16 angstrom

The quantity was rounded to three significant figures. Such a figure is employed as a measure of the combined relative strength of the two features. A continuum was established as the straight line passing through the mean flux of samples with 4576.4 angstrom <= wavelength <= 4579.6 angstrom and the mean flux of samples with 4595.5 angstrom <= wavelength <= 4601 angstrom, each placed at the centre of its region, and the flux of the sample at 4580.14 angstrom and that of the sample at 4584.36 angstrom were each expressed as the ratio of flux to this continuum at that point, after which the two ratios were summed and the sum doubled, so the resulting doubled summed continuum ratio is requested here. 4.51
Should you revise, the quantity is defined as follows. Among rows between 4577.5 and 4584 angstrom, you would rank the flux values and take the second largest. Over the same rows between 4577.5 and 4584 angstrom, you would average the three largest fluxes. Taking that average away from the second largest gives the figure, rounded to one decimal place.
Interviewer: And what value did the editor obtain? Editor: -1.2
